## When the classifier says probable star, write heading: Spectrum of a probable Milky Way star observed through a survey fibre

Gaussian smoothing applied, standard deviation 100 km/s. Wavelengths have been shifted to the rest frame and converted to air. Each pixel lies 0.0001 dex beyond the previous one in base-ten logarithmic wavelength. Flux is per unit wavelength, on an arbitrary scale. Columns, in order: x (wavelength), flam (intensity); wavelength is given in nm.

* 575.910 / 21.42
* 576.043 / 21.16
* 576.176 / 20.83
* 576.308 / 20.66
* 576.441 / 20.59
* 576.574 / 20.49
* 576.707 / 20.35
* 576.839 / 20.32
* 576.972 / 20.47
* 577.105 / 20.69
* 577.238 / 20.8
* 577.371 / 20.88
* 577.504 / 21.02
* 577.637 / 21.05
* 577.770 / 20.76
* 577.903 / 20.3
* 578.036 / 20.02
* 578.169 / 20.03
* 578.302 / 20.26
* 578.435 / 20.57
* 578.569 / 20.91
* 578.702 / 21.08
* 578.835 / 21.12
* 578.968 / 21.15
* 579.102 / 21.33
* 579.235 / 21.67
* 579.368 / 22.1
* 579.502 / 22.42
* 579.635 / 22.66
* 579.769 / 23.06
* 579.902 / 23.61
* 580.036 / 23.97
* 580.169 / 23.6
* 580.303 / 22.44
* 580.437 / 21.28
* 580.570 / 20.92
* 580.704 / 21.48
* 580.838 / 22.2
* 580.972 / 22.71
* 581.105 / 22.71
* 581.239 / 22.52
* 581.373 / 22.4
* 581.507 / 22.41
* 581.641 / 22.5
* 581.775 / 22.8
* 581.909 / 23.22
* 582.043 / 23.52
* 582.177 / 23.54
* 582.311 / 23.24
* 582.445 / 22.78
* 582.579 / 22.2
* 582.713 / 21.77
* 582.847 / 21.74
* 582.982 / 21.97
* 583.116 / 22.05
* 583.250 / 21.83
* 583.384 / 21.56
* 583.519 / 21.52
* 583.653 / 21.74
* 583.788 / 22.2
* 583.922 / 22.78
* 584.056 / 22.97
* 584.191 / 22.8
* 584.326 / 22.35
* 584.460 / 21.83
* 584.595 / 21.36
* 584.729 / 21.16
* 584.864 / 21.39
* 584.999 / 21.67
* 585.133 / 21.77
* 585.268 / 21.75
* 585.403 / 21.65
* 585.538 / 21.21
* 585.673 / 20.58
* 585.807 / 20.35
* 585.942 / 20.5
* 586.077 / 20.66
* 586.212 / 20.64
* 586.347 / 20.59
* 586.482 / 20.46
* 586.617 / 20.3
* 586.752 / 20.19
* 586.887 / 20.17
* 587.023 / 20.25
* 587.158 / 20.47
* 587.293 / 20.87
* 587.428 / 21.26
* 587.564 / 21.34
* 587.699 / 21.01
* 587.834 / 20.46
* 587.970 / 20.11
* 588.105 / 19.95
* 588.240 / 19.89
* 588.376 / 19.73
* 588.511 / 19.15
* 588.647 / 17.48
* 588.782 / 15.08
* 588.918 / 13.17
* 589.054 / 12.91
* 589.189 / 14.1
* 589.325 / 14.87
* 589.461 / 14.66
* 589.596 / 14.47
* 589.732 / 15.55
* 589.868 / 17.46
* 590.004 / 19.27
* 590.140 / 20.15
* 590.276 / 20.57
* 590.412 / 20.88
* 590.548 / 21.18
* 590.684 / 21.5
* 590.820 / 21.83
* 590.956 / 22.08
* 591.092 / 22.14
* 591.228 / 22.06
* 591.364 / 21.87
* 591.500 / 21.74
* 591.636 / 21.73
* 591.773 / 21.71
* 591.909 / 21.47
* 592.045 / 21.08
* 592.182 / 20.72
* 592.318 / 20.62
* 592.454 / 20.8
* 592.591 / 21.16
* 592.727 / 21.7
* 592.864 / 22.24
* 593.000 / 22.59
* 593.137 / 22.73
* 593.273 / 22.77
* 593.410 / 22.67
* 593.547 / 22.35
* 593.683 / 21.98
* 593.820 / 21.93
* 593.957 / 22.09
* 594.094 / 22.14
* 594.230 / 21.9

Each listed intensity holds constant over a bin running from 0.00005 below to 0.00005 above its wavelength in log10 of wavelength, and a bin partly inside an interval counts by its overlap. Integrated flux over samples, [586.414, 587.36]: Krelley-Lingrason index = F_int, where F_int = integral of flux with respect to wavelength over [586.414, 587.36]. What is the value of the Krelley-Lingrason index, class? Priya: 19.3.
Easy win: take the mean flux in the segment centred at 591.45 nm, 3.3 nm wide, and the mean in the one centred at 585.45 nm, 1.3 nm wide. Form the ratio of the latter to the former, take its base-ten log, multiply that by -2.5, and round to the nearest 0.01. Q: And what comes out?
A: 0.00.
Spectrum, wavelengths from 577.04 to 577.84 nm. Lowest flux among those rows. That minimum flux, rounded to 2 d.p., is 20.69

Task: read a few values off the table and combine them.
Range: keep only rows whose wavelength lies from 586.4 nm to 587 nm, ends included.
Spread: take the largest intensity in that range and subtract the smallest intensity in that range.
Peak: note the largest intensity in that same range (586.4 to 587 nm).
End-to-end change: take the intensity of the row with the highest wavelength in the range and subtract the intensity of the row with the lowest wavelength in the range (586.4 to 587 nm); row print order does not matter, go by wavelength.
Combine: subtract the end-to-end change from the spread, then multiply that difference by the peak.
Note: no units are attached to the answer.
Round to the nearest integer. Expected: 12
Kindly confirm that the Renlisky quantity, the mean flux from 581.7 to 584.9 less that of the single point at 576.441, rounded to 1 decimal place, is 1.7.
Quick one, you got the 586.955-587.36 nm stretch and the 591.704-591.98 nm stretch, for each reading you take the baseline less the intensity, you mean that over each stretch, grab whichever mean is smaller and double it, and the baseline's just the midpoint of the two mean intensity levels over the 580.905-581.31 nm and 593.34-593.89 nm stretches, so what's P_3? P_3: 1.7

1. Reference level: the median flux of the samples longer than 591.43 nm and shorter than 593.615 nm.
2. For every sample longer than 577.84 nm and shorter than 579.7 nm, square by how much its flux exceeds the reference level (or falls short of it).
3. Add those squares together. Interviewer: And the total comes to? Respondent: 15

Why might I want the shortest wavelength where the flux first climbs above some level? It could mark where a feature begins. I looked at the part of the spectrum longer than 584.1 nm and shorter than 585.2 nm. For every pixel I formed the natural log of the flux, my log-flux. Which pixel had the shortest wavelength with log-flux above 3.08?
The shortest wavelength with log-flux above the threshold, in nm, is 584.191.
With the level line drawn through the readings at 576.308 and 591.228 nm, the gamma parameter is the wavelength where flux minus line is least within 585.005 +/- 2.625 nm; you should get 586.887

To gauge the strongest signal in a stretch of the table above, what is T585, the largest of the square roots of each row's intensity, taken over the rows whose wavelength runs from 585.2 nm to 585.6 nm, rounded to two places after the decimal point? 4.66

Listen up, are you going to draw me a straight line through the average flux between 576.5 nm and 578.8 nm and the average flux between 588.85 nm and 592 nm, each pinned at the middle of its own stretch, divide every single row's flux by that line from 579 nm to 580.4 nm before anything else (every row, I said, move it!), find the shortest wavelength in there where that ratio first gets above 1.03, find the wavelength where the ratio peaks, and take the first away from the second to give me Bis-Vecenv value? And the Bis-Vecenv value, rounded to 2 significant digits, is 0.93 nm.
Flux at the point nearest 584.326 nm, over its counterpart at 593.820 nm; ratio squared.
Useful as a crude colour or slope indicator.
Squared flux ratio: 1.04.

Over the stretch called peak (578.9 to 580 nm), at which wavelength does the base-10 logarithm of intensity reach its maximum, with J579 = 579.902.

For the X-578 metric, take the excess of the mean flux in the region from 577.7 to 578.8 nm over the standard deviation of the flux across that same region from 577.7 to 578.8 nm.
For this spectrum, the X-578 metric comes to 20.1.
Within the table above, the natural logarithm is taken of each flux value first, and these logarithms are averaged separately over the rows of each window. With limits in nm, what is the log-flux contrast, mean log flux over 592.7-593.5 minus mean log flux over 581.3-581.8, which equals 0.00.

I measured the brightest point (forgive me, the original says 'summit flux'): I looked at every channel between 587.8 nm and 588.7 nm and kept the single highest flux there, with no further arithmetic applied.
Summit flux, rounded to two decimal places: 20.46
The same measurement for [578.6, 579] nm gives 21.15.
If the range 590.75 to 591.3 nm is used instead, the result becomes 22.14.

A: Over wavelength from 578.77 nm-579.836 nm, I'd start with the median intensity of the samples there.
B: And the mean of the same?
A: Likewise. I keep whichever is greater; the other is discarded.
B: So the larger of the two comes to 21.9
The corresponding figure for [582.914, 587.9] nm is 21.3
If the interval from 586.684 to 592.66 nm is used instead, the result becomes 20.5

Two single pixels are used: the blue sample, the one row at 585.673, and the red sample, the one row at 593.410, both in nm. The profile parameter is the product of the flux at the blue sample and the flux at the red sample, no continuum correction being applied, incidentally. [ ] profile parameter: 467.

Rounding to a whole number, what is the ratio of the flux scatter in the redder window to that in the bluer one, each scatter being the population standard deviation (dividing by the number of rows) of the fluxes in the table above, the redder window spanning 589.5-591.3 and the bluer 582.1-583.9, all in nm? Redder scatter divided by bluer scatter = 4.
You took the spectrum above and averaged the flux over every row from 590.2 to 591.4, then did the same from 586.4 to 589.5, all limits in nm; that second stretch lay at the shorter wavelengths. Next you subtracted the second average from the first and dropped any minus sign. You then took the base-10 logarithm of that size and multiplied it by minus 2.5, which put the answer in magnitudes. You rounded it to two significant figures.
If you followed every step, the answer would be -1.2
